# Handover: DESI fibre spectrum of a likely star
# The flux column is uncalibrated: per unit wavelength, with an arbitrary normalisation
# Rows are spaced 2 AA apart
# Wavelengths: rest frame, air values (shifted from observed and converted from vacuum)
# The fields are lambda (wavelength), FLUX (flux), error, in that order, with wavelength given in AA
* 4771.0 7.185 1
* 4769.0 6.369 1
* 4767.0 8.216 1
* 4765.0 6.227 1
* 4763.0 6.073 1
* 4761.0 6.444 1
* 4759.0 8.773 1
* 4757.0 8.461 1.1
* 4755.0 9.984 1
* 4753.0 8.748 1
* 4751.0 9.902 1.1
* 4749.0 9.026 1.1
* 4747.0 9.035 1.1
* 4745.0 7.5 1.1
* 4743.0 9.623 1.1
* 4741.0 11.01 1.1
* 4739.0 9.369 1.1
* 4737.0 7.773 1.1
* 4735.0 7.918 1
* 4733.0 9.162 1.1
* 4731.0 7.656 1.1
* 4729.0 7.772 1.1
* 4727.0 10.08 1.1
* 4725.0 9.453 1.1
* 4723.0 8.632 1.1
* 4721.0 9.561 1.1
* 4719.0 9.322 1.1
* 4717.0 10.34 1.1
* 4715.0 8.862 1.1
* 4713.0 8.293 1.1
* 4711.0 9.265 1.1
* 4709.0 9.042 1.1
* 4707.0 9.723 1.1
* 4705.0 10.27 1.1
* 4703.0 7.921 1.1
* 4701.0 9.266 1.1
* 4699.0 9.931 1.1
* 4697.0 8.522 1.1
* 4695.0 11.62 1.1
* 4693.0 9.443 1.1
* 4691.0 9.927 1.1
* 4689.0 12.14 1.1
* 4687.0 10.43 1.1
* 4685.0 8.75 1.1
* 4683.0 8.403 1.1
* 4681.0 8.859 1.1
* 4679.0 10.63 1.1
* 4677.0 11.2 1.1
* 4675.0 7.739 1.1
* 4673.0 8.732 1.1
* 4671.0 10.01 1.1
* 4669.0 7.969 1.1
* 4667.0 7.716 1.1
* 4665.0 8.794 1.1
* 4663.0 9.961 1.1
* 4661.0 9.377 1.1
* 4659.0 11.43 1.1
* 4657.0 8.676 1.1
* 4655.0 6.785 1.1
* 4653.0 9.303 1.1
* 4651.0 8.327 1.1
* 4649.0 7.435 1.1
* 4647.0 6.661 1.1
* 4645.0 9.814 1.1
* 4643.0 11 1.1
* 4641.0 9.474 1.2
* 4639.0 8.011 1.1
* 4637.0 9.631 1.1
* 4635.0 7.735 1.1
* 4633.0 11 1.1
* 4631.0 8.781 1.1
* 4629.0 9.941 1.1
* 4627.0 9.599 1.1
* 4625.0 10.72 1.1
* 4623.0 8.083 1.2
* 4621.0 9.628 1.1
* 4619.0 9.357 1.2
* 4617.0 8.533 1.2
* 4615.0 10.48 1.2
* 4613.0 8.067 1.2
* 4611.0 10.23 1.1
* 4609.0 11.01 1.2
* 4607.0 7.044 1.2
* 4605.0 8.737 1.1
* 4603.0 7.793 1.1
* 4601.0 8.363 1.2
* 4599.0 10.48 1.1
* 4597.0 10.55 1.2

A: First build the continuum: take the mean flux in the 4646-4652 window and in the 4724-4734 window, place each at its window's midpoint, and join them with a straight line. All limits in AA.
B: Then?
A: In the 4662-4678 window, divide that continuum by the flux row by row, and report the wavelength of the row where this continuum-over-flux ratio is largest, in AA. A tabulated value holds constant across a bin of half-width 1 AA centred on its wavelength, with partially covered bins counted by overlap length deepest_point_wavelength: 4675.0 AA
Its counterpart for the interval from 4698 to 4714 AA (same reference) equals 4703.0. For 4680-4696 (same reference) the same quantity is 4683.0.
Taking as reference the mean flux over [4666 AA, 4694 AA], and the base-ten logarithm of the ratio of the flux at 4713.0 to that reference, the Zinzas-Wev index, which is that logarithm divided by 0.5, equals -0.11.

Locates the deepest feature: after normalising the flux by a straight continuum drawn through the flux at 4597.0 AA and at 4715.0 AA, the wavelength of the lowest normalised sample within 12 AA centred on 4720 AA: 4723.0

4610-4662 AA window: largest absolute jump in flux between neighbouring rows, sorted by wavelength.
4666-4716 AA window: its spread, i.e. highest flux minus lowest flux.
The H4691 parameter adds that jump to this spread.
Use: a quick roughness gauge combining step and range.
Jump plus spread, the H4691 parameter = 7.69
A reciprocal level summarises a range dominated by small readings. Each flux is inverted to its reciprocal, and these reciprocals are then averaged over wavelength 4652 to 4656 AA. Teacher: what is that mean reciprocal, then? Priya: 0.127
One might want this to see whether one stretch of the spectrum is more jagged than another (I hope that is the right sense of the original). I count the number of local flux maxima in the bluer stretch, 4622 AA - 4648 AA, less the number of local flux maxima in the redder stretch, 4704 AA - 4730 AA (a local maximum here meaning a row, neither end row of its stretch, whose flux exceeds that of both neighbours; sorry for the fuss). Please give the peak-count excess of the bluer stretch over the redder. 1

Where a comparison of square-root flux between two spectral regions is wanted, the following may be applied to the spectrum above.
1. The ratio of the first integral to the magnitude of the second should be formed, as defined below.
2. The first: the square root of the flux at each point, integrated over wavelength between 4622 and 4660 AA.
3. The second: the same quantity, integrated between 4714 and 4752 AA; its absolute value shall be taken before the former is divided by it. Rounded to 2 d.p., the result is 1.00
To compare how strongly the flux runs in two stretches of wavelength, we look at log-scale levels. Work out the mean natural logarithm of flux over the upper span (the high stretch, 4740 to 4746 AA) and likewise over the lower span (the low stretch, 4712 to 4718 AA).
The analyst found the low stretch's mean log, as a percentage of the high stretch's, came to 99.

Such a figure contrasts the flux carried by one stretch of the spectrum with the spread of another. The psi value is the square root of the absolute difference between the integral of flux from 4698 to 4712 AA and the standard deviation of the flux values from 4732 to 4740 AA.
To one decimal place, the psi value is 11.4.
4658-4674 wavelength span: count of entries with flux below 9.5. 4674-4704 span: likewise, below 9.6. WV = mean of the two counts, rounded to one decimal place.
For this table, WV 6.5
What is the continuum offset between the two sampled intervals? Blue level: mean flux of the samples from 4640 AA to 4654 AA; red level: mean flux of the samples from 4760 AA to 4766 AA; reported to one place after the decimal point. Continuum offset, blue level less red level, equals 2.6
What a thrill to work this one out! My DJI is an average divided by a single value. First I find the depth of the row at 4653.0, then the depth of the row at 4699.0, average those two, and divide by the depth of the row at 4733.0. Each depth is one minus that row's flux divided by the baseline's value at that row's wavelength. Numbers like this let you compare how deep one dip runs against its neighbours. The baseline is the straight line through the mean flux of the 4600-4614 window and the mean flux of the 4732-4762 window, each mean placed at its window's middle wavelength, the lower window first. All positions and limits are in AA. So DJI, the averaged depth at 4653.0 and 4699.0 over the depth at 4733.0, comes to 2.5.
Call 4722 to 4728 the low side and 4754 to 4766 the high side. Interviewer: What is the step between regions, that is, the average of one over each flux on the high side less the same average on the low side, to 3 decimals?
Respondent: 0.029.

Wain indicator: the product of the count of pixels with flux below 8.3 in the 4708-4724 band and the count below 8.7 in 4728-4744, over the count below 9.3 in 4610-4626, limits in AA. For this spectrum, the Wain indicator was 1.3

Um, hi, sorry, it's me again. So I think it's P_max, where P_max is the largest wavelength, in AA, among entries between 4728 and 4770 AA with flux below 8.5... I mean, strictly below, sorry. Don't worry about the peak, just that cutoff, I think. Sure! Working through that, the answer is 4769.0 AA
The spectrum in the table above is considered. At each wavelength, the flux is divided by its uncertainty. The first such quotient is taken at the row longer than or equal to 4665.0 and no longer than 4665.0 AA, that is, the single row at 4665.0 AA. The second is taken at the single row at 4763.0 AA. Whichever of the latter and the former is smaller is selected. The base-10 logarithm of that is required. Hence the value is 0.78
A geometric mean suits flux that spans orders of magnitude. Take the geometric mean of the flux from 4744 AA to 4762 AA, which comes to 8.6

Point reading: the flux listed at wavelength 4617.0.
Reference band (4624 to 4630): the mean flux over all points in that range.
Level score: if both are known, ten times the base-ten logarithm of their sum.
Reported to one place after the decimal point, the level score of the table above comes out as 12.7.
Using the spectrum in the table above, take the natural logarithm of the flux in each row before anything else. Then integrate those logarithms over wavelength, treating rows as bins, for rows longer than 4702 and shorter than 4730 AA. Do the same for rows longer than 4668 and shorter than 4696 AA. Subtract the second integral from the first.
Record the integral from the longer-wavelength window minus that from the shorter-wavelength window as -1.4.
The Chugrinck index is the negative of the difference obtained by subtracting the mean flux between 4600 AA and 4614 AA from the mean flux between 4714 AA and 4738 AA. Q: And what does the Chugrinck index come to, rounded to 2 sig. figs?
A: -0.13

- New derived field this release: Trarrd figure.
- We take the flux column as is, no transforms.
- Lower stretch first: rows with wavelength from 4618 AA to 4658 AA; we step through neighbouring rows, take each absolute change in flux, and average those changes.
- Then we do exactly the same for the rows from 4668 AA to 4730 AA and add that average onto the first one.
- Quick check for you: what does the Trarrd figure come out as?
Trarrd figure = 2.9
